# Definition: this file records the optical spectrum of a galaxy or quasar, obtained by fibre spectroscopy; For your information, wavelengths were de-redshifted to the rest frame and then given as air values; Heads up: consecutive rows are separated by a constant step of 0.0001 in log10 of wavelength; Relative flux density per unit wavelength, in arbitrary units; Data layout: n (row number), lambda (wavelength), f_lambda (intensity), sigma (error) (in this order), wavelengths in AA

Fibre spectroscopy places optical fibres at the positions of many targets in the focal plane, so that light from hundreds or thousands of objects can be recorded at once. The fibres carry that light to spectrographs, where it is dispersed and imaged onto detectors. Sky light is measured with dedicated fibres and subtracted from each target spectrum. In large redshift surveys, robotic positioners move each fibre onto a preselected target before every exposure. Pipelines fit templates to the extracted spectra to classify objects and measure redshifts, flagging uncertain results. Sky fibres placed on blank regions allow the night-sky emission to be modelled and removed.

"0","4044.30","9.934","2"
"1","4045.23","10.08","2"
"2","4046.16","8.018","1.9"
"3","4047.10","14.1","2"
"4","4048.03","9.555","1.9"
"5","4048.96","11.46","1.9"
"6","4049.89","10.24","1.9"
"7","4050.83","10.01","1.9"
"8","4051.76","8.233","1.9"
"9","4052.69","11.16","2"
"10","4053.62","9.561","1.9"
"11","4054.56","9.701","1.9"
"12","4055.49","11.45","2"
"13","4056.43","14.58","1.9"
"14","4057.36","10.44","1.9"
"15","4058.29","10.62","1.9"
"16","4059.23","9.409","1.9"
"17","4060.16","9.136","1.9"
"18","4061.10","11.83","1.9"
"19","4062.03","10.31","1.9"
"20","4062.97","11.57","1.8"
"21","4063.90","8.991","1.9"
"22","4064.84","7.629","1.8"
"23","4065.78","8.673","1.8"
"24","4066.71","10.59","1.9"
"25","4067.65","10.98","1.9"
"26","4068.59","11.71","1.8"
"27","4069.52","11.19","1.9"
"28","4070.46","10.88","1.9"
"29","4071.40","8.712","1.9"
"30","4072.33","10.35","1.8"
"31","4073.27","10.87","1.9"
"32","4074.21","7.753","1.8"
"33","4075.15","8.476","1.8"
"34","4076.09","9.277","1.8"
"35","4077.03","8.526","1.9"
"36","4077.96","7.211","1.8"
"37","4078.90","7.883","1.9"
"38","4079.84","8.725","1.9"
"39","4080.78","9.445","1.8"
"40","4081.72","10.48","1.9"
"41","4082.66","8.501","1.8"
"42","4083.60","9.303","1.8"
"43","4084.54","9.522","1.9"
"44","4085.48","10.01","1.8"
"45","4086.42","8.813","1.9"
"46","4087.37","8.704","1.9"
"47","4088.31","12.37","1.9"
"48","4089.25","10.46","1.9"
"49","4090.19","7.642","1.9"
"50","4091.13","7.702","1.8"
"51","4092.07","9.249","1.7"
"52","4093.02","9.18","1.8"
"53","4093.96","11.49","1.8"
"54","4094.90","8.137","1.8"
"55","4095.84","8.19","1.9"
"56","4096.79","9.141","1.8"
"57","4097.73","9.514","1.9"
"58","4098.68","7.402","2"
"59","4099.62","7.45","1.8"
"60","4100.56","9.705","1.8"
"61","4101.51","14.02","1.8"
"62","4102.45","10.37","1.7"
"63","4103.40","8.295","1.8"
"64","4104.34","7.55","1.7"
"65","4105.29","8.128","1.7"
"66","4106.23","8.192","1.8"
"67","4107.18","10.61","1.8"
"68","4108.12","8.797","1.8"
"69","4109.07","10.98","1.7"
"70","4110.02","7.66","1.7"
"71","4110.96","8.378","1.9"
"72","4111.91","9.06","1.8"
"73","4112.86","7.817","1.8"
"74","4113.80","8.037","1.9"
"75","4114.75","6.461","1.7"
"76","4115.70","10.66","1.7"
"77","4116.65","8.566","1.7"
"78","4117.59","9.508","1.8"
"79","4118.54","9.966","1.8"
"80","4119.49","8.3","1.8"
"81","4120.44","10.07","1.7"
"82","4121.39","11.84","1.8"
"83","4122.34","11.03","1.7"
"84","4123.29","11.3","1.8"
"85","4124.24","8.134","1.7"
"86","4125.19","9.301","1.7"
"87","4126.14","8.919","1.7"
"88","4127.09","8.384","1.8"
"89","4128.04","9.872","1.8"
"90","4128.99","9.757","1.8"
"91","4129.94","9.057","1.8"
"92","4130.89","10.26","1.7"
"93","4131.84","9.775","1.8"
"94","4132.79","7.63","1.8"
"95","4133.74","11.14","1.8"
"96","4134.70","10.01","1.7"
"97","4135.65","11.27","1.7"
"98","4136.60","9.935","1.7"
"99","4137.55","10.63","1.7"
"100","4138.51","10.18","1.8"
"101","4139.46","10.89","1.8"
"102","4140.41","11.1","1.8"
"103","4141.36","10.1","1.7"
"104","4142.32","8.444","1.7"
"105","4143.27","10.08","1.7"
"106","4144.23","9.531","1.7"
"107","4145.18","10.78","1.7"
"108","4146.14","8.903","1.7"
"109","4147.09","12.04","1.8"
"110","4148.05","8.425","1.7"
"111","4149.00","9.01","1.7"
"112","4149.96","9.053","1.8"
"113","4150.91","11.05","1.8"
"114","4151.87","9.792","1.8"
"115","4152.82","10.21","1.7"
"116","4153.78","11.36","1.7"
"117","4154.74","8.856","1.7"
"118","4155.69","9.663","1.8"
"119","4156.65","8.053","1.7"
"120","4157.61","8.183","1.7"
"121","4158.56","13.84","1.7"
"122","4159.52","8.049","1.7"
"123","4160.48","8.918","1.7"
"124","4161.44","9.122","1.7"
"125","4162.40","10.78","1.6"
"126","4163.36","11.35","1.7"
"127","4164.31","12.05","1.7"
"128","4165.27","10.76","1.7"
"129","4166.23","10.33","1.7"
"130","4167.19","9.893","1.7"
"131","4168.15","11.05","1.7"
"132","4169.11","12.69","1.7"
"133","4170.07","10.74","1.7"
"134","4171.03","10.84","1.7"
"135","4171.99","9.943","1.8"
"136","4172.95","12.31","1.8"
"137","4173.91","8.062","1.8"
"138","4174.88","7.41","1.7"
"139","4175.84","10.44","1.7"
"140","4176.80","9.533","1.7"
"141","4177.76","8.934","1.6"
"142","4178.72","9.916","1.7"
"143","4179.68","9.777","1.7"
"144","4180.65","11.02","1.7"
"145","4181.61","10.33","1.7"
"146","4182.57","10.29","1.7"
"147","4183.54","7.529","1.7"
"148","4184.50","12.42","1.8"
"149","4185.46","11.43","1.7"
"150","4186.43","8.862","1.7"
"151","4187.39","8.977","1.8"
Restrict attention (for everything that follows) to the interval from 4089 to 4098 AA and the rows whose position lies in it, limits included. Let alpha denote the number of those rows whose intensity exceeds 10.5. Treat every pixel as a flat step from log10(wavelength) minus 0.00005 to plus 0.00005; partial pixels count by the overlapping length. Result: 1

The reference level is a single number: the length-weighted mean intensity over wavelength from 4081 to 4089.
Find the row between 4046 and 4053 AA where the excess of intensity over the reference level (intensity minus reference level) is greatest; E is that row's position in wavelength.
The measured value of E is 4047.10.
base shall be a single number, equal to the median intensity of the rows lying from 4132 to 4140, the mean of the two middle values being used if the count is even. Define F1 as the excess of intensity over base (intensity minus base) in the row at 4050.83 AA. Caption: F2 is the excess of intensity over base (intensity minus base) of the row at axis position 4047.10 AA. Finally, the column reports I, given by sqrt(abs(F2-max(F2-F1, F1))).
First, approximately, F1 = -0.4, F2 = 3.7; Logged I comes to 0.63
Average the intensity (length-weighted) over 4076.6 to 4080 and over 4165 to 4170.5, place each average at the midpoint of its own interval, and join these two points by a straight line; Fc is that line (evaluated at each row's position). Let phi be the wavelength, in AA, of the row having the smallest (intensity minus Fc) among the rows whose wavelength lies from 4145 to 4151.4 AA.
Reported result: 4148.05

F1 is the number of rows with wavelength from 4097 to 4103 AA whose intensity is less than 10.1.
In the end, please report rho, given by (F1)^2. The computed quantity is 16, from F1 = 4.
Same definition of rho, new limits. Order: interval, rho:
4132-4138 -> 9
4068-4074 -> 1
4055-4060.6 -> 4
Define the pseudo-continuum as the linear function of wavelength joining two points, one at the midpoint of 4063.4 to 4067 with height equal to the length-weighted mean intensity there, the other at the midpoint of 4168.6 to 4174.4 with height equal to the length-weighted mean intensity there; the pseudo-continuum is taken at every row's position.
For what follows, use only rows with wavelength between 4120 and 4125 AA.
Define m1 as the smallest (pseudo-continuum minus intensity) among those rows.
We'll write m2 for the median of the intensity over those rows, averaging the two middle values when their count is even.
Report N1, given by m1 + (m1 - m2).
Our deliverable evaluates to -15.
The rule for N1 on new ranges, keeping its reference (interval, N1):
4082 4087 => -11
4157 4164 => -16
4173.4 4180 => -9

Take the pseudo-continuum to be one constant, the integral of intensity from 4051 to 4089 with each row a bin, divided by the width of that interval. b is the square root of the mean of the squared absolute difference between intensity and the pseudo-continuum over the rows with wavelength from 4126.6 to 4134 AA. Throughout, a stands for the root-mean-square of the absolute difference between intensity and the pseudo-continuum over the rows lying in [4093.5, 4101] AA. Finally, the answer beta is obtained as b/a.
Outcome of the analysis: 0.68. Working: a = 1.61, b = 1.1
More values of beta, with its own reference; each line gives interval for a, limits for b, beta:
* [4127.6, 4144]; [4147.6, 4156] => 1.02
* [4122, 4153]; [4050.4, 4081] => 1.45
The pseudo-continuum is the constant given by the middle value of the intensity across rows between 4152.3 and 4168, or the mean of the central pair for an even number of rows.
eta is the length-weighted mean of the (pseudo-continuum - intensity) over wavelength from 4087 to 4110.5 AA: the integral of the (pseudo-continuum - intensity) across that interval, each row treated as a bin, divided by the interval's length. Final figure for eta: 0.8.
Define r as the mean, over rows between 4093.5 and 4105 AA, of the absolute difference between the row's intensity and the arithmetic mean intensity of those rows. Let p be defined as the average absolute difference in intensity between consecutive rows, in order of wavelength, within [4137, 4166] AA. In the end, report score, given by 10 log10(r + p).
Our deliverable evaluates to 4.7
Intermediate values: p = 1.5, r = 1.5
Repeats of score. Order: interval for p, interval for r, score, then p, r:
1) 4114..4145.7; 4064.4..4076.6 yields 4.0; 1.3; 1.3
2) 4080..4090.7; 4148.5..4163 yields 4.1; 1.4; 1.2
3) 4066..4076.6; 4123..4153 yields 2.9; 1.1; 0.8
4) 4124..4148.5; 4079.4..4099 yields 3.4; 1.3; 0.9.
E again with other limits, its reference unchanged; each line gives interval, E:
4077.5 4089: 4088.31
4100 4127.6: 4101.51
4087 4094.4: 4088.31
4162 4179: 4169.11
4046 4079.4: 4056.43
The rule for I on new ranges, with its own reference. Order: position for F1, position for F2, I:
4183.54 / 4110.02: 1.70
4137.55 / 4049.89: 0.62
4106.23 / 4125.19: 1.49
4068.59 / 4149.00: 1.64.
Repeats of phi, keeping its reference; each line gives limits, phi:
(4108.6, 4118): 4114.75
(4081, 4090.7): 4090.19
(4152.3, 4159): 4156.65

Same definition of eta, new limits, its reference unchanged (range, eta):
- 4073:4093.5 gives 1.0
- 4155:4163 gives 0.5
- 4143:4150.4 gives 0.3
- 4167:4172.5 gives -0.9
